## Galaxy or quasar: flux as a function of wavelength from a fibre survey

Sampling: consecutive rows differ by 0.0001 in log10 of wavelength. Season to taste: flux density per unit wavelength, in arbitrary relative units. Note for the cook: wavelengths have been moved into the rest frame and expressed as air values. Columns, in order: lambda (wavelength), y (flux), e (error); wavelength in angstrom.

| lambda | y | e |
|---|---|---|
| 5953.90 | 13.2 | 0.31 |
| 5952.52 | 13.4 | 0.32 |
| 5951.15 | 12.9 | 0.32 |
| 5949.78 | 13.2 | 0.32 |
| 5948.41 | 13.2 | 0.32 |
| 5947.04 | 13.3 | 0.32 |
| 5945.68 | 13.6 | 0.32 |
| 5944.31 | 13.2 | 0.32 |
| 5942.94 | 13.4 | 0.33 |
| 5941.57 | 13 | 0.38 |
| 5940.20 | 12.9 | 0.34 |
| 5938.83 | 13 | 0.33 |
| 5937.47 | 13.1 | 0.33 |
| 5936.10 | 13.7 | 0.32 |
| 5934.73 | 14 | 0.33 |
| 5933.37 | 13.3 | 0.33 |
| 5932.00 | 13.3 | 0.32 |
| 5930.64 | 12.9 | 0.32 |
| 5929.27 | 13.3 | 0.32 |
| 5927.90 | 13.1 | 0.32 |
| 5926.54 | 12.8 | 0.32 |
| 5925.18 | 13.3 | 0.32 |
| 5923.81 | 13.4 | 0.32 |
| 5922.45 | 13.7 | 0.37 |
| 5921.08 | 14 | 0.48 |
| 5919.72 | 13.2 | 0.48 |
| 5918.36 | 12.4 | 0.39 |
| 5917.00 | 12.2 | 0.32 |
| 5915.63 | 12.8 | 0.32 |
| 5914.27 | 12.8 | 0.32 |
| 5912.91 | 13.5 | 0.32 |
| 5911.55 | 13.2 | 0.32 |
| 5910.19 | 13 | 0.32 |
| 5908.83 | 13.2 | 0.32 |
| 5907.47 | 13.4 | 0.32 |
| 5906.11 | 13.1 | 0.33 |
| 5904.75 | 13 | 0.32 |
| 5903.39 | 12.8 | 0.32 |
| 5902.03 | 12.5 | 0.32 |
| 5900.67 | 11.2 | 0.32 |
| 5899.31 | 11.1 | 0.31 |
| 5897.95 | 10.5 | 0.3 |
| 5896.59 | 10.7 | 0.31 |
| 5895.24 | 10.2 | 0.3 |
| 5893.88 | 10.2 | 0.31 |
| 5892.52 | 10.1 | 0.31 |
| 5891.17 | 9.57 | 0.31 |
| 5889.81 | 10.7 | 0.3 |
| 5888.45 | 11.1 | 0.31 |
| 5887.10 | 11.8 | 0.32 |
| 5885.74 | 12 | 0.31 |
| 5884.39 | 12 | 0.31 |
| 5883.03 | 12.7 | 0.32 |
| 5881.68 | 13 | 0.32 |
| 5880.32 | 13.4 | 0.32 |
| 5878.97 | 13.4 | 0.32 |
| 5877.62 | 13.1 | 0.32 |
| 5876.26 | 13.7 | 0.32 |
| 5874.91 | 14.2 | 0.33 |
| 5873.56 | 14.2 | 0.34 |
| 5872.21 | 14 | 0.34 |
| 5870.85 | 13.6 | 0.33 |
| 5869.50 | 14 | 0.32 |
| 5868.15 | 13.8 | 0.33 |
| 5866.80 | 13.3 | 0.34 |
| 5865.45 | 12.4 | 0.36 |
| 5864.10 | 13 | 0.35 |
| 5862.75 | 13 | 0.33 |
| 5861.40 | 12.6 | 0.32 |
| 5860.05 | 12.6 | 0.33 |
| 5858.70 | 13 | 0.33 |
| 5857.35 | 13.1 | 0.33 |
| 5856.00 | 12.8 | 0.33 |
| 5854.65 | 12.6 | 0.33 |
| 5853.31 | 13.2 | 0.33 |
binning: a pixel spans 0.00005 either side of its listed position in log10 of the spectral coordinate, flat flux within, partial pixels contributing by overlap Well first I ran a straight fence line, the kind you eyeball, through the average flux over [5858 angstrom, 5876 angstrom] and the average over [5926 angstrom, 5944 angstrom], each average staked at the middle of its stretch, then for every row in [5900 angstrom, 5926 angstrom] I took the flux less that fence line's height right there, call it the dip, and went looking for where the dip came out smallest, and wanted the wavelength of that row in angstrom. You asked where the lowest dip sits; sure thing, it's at 5900.67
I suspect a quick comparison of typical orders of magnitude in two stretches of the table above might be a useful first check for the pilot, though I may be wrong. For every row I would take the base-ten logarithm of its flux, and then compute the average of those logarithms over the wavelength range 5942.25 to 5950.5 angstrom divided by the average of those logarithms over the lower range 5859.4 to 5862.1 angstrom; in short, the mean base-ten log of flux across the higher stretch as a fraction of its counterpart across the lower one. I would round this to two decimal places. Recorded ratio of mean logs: 1.02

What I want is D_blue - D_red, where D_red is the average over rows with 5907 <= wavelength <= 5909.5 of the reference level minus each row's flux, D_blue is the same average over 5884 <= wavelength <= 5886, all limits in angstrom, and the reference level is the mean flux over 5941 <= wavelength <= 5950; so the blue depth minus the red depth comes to 1.3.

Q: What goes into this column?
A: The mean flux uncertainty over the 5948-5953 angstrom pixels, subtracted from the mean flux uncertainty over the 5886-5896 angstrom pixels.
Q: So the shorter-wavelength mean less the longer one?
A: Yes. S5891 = -0.011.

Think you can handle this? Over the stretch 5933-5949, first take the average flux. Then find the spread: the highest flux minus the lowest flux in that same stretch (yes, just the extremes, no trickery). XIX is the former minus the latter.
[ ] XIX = 12.2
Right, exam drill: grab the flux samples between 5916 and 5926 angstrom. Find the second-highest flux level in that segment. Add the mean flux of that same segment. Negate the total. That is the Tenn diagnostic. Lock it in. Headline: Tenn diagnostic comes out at -26.9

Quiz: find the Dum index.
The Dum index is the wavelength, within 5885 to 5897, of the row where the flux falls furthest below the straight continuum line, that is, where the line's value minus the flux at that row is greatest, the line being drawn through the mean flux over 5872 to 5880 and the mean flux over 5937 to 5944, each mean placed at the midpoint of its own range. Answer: 5891.17 angstrom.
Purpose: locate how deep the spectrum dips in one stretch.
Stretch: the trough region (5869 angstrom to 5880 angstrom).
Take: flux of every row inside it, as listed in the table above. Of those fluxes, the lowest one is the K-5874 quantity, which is 13.1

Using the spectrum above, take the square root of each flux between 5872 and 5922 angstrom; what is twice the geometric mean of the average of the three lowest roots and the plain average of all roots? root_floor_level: 6.66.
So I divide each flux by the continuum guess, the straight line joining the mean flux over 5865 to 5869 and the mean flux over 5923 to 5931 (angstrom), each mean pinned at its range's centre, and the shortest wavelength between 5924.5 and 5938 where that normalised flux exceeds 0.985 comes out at 5925.18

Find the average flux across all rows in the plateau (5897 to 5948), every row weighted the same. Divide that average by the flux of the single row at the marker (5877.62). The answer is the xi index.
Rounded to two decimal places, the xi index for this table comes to 0.99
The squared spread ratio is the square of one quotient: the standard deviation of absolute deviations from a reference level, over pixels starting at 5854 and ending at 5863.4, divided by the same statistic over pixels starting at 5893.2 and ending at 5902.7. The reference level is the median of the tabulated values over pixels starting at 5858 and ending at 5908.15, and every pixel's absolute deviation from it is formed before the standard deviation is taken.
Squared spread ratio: 0.0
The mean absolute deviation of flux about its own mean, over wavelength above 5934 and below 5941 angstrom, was 0.41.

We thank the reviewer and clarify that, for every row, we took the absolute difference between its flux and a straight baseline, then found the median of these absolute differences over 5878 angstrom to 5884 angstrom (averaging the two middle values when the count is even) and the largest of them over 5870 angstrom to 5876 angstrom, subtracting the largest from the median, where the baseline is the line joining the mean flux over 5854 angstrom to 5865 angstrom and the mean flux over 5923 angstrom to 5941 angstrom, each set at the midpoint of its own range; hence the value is -0.9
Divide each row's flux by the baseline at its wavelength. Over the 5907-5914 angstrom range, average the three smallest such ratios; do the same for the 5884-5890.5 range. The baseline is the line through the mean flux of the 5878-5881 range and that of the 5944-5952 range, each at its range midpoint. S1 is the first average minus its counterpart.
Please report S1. 0.15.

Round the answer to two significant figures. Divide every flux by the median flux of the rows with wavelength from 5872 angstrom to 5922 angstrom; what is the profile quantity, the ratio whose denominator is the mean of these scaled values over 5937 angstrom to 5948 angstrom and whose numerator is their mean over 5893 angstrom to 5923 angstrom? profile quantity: 0.94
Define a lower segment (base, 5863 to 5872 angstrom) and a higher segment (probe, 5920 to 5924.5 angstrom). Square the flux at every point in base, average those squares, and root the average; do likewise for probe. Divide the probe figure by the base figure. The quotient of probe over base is 1.03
